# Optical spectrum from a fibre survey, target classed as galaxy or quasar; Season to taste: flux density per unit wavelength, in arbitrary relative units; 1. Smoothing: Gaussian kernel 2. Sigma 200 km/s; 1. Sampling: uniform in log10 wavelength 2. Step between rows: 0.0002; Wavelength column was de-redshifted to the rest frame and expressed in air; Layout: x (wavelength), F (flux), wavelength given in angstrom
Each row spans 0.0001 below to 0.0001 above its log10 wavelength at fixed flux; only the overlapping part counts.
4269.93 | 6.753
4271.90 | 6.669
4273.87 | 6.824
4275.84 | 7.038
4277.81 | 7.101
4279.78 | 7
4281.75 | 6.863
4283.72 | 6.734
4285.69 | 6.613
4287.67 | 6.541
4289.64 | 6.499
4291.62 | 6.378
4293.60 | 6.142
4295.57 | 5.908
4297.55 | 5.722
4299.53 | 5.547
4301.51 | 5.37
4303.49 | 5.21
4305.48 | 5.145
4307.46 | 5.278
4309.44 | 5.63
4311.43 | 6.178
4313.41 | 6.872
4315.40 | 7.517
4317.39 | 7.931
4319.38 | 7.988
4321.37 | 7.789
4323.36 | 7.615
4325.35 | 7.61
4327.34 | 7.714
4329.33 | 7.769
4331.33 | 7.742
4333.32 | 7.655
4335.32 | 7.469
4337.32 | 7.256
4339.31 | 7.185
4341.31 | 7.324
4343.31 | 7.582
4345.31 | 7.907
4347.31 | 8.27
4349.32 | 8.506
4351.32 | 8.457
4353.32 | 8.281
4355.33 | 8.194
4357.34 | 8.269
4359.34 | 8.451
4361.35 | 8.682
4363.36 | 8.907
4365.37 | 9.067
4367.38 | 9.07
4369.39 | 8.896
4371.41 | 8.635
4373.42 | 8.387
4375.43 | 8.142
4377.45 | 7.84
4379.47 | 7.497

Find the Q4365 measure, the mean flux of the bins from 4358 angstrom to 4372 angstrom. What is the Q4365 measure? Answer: 8.8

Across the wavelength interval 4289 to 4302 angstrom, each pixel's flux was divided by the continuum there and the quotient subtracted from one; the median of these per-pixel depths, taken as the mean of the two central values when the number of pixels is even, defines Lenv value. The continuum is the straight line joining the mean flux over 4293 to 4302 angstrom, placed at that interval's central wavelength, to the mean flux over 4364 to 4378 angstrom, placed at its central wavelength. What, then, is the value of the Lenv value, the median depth -0.04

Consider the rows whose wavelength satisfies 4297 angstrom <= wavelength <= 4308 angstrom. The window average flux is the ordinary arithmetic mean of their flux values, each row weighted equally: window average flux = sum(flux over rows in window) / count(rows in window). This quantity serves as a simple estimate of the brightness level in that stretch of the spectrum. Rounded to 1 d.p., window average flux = 5.4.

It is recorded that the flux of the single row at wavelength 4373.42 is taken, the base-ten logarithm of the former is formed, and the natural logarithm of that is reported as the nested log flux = -0.079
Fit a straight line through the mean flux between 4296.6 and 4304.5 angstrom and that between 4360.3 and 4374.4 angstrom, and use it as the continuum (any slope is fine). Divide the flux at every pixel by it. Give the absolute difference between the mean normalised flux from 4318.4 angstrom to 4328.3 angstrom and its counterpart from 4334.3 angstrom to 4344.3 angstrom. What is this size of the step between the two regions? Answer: 0.18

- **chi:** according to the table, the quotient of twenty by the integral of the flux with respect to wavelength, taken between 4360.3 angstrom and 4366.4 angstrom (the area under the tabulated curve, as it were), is 0.37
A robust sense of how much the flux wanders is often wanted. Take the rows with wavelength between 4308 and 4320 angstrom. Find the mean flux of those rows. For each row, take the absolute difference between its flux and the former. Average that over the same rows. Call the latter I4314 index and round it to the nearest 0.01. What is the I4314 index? 0.79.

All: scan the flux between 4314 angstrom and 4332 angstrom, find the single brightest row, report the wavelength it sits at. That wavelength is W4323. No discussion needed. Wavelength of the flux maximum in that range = 4319.38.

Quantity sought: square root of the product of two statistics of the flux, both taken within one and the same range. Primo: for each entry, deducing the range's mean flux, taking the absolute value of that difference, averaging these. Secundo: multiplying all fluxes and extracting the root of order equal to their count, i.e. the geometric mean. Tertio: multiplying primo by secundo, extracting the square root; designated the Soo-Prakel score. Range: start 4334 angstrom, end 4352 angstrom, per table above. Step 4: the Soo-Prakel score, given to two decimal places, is 1.88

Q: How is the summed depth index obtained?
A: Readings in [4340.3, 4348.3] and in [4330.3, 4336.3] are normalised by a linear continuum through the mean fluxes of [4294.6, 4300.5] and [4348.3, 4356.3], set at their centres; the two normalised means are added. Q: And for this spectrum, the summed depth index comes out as 2.00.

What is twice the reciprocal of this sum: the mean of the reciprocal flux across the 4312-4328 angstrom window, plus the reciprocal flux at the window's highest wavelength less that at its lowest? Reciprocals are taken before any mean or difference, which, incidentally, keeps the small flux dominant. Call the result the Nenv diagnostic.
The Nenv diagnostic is 17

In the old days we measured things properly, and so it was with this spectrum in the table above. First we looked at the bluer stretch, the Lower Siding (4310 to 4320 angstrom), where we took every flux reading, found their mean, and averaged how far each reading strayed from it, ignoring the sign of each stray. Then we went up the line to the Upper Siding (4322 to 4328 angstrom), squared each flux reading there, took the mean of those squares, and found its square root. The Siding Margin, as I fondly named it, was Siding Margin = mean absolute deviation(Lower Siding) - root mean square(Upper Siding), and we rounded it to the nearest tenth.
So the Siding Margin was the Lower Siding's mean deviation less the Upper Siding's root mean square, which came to -7.0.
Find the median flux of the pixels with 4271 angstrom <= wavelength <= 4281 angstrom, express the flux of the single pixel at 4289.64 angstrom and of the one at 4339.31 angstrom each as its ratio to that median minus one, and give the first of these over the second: -2.7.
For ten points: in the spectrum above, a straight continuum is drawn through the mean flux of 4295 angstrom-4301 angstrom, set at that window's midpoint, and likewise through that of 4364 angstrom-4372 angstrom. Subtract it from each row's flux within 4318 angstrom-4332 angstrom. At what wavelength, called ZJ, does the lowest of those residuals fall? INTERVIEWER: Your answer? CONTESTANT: 4331.33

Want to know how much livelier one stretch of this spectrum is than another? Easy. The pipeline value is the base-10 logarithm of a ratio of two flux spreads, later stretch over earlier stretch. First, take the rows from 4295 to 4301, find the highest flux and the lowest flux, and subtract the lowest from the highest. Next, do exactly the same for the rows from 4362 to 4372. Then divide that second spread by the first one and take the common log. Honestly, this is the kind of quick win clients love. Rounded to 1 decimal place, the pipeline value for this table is 0.1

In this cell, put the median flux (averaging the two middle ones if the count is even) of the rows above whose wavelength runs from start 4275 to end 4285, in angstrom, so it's 7.0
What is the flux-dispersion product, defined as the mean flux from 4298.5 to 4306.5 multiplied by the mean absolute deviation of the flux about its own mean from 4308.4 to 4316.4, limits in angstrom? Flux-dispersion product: 3.4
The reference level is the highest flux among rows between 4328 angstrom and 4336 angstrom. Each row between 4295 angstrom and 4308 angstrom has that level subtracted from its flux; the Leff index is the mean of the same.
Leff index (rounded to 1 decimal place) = -2.3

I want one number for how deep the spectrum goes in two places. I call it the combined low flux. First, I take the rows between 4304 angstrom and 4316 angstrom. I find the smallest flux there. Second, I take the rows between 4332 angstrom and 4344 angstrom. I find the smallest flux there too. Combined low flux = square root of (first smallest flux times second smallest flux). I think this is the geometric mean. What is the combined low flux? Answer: 6.1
